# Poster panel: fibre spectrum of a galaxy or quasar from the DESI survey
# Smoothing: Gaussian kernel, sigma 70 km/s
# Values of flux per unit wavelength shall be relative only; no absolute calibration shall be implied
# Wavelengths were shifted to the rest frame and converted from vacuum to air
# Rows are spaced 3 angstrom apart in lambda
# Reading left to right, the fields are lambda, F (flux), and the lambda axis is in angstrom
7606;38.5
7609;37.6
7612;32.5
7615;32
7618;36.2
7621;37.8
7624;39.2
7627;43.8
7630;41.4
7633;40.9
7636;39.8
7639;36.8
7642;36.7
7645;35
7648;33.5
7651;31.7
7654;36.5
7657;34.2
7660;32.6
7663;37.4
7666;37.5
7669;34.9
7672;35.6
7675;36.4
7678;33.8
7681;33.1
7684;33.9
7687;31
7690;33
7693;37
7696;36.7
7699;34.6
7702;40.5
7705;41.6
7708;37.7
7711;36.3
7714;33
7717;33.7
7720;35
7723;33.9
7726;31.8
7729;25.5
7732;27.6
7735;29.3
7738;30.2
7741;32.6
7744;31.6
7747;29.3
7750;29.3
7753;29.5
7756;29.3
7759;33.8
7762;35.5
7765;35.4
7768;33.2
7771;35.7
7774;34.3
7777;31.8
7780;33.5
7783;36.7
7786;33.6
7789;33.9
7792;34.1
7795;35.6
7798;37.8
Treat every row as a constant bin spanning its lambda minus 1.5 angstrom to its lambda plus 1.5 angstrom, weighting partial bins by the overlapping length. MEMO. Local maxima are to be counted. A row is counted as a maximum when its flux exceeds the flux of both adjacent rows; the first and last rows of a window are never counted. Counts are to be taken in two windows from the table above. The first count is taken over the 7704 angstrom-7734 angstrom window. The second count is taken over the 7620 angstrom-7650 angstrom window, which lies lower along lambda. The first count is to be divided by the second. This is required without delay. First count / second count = 1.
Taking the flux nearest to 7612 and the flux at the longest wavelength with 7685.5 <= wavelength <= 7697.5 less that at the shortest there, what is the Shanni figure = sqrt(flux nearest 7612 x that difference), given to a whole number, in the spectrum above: 14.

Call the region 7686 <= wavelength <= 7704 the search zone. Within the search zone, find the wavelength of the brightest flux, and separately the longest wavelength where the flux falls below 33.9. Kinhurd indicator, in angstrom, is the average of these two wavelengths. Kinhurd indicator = 7696 angstrom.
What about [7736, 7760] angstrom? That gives 7759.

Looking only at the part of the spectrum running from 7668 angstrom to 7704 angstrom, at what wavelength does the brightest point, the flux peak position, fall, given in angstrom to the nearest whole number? 7702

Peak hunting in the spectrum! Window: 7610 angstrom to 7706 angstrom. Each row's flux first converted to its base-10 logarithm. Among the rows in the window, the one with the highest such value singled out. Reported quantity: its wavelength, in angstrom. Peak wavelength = 7627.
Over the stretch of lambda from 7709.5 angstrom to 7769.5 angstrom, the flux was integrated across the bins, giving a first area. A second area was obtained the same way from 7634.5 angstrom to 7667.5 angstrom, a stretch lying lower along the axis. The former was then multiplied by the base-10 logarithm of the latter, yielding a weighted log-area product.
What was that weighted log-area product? 5856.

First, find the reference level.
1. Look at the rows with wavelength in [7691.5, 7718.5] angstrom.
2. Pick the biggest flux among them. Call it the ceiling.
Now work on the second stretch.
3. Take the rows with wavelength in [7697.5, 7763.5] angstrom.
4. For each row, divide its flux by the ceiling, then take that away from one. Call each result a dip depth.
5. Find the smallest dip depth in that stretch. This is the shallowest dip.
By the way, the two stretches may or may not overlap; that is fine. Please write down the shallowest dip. 0.000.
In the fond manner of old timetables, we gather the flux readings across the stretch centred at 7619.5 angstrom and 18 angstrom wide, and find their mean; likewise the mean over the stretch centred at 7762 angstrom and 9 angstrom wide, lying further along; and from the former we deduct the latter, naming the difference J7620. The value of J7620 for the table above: 2.0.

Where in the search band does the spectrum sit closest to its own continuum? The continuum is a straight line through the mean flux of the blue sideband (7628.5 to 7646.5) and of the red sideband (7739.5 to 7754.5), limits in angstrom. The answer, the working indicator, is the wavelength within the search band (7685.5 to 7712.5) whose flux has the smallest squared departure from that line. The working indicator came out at 7699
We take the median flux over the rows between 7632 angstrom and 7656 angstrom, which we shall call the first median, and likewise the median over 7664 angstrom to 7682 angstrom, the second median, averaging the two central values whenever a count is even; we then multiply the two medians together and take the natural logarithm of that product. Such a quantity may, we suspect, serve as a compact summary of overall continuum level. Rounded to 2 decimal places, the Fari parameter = 7.16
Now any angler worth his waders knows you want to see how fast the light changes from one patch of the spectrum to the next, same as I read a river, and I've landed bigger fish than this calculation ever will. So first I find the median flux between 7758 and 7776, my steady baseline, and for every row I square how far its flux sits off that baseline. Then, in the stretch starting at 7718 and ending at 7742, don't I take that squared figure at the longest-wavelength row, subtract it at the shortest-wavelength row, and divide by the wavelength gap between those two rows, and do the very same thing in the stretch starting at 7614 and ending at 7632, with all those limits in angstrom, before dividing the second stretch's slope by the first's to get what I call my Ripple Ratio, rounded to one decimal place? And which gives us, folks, 9.7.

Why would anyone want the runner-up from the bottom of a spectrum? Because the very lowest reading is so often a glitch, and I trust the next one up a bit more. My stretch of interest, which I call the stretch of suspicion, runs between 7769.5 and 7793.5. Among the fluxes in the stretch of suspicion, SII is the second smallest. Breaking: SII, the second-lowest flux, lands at 33.5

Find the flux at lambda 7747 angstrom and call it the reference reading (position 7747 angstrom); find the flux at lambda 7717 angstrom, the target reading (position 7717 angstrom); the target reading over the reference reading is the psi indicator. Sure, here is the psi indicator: 1.15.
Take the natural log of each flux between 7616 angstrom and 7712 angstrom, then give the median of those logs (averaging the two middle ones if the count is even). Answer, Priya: 3.60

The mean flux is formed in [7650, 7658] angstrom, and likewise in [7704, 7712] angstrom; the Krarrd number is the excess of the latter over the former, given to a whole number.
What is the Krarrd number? 4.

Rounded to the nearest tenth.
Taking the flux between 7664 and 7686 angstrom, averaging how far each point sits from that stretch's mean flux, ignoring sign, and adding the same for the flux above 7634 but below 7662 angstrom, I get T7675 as 3.3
